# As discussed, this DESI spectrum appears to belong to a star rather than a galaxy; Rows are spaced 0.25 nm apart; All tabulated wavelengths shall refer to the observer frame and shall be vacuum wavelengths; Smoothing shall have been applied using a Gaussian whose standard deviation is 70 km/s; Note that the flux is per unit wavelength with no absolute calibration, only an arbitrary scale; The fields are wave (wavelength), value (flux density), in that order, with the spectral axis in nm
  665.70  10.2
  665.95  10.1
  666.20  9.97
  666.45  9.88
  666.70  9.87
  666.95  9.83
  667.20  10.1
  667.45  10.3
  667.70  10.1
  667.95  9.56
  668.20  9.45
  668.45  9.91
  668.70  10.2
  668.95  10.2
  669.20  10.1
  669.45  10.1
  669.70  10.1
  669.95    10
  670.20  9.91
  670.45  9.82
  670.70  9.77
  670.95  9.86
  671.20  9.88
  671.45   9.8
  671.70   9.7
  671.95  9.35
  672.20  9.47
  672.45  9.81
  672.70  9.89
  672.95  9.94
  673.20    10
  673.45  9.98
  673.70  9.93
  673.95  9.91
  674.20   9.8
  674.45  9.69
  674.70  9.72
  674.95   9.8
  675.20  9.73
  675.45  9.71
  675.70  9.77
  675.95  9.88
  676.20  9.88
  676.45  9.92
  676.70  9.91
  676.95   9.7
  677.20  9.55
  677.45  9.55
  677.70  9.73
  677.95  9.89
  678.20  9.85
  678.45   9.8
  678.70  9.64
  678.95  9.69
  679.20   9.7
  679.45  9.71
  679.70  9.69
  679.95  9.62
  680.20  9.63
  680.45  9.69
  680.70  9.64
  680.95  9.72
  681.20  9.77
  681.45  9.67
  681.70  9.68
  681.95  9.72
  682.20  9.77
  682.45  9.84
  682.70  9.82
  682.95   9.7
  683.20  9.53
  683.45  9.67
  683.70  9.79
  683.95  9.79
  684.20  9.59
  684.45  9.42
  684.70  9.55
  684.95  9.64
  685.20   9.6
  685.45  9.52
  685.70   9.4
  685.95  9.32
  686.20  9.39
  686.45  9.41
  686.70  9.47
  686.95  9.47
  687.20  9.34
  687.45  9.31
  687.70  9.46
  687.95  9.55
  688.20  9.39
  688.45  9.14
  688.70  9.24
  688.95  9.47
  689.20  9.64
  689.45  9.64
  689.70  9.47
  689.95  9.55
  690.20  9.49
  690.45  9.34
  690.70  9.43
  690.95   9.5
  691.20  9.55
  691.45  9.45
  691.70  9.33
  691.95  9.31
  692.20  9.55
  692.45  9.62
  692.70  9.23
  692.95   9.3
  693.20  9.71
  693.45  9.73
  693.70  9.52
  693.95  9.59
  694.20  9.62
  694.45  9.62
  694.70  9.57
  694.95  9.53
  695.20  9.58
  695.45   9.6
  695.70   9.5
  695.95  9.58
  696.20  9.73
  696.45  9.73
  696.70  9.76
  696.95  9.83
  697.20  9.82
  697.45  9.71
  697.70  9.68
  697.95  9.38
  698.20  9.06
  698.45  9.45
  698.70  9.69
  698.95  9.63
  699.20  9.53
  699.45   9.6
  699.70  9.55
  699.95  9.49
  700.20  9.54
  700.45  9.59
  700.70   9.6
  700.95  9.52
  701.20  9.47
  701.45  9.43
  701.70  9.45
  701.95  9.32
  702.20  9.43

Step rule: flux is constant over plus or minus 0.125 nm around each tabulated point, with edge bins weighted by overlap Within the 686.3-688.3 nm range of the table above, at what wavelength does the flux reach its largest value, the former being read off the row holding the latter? 687.95 nm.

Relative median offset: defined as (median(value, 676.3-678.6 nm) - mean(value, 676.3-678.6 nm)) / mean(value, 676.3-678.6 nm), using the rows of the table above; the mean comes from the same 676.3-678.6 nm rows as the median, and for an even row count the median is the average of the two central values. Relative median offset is 0.0034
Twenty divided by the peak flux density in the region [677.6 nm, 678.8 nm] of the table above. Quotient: 2.02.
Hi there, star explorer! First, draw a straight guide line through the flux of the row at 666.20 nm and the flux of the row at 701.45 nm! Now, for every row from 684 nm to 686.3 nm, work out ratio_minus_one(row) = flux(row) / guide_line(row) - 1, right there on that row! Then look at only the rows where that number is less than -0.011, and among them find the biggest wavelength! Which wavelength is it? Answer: 686.20 nm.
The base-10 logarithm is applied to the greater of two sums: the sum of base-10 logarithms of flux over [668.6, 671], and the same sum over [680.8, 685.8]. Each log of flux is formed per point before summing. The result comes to 1.3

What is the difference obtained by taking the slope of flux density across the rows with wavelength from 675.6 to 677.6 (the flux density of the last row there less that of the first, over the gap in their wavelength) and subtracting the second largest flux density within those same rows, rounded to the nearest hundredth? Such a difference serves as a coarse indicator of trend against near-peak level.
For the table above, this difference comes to -10.04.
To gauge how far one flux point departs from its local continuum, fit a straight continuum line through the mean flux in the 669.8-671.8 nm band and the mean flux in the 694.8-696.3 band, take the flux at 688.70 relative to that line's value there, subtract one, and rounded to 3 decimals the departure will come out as -0.043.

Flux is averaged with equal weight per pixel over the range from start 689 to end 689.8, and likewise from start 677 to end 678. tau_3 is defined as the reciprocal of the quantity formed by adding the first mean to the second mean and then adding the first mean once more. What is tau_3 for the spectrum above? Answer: 0.0347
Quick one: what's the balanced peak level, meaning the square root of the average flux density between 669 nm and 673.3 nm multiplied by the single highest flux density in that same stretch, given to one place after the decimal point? 10.0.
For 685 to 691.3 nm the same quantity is 9.5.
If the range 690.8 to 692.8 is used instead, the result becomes 9.5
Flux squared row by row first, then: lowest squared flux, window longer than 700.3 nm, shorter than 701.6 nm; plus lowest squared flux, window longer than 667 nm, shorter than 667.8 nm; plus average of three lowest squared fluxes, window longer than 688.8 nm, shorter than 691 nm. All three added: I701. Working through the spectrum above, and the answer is 280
